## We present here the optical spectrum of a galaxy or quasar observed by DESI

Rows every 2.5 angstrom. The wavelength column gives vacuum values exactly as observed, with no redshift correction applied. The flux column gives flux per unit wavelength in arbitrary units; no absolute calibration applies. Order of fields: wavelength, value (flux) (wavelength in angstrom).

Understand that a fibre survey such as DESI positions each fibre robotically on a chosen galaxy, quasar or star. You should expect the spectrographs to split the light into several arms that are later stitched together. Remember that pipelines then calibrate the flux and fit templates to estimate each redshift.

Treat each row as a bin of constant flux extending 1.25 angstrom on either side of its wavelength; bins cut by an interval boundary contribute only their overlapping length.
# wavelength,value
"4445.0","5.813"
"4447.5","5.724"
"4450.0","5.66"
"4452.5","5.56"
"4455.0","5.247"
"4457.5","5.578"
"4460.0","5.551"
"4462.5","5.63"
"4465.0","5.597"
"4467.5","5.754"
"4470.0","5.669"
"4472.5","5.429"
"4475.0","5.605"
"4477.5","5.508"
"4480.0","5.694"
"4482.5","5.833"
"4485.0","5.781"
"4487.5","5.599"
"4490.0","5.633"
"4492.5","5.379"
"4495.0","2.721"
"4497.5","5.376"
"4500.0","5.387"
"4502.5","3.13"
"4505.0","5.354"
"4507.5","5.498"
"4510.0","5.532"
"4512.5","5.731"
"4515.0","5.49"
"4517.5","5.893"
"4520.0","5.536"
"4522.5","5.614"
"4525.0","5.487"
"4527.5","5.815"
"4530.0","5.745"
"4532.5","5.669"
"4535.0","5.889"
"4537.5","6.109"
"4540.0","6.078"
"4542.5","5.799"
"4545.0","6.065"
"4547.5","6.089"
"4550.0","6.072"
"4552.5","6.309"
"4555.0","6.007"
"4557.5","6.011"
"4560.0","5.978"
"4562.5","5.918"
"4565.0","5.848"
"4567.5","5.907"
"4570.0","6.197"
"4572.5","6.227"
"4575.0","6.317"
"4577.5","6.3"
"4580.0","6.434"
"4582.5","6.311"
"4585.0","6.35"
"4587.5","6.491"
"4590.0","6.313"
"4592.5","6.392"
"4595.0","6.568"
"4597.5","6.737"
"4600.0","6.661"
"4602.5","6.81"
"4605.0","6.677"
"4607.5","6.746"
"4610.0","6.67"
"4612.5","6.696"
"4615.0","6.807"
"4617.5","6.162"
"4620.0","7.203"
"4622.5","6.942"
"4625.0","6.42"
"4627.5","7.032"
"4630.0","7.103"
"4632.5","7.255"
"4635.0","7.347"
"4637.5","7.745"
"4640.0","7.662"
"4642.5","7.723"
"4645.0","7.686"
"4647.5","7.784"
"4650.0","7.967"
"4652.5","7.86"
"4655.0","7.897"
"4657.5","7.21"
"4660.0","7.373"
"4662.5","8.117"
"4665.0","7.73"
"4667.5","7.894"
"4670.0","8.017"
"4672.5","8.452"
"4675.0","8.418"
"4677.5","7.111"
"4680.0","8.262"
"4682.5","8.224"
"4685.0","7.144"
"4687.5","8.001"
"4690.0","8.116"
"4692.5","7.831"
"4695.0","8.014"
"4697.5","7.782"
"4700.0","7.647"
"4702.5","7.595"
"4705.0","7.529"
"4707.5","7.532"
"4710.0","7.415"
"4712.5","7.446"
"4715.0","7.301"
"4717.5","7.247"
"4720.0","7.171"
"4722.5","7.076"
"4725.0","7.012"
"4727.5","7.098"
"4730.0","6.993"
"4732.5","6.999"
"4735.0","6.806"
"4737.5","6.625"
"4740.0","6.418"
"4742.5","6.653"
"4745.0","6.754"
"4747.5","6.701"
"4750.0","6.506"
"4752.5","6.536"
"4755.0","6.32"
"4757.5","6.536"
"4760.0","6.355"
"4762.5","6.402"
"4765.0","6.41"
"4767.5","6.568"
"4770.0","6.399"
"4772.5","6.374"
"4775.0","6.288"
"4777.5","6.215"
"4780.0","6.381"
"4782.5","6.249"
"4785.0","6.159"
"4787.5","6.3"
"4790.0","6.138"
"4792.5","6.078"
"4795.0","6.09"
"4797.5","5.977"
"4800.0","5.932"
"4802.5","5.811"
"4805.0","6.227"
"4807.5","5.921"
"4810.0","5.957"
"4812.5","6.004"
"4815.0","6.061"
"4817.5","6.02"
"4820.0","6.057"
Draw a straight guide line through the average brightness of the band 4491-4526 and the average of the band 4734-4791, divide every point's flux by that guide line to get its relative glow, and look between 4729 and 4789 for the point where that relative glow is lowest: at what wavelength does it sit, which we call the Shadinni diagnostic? 4785.0 angstrom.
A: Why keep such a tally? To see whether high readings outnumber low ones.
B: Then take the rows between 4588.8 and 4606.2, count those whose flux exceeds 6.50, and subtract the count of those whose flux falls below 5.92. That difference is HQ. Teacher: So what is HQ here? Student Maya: 5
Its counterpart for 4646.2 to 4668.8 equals 9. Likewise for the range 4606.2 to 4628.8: 7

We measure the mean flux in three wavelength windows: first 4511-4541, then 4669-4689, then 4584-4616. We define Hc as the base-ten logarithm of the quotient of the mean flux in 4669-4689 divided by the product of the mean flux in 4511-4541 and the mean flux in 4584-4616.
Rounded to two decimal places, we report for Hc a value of -0.68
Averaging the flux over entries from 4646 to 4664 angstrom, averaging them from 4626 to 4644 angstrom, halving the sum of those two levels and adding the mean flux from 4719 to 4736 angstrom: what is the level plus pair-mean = 14.6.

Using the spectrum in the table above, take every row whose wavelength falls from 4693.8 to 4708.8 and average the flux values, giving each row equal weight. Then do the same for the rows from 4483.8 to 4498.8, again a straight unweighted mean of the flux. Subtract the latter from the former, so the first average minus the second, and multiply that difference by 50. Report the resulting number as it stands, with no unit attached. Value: 130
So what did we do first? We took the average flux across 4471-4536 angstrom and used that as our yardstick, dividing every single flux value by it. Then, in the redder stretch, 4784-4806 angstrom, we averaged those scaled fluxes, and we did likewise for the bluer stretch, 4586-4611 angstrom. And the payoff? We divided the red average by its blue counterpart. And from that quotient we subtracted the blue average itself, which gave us -0.30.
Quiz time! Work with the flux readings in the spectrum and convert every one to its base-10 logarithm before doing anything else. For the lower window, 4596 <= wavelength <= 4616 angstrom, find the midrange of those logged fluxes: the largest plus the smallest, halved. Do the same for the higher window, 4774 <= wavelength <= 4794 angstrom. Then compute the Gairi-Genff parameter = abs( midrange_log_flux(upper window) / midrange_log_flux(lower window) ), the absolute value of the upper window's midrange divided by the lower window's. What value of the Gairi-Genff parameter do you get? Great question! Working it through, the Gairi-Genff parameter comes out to 1.0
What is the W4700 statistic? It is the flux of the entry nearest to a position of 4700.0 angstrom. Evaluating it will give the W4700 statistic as 7.647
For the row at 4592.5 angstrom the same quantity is 6.392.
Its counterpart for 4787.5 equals 6.3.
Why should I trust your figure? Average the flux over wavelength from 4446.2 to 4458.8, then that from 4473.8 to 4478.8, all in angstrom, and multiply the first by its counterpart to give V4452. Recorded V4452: 30.9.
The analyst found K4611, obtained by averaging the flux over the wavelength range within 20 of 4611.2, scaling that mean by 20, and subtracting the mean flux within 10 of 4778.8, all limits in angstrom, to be 128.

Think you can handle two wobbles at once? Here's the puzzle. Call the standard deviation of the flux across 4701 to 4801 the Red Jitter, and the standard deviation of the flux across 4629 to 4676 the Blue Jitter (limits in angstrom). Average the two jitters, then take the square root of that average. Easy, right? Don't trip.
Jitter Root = 0.65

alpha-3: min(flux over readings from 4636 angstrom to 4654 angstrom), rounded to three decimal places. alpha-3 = 7.662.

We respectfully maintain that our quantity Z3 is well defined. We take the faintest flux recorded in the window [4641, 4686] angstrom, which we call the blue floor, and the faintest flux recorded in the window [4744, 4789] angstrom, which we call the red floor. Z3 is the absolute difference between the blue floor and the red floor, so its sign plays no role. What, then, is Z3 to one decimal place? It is 1.0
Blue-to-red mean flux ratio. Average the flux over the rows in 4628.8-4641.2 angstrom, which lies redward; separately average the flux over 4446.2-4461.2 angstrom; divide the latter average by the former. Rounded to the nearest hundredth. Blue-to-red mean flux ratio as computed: 0.75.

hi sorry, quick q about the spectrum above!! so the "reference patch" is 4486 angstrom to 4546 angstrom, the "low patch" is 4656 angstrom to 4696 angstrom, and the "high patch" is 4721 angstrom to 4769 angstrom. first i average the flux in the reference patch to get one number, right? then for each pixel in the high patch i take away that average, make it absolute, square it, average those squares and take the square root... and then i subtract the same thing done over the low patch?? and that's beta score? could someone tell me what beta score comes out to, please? -1.2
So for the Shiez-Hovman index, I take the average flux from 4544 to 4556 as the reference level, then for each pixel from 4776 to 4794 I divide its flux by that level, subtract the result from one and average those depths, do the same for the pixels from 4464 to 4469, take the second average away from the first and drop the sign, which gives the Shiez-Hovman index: 0.09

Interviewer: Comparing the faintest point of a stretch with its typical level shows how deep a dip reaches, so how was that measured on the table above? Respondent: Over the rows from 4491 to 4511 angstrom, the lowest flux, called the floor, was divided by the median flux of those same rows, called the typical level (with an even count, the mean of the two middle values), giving 0.51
